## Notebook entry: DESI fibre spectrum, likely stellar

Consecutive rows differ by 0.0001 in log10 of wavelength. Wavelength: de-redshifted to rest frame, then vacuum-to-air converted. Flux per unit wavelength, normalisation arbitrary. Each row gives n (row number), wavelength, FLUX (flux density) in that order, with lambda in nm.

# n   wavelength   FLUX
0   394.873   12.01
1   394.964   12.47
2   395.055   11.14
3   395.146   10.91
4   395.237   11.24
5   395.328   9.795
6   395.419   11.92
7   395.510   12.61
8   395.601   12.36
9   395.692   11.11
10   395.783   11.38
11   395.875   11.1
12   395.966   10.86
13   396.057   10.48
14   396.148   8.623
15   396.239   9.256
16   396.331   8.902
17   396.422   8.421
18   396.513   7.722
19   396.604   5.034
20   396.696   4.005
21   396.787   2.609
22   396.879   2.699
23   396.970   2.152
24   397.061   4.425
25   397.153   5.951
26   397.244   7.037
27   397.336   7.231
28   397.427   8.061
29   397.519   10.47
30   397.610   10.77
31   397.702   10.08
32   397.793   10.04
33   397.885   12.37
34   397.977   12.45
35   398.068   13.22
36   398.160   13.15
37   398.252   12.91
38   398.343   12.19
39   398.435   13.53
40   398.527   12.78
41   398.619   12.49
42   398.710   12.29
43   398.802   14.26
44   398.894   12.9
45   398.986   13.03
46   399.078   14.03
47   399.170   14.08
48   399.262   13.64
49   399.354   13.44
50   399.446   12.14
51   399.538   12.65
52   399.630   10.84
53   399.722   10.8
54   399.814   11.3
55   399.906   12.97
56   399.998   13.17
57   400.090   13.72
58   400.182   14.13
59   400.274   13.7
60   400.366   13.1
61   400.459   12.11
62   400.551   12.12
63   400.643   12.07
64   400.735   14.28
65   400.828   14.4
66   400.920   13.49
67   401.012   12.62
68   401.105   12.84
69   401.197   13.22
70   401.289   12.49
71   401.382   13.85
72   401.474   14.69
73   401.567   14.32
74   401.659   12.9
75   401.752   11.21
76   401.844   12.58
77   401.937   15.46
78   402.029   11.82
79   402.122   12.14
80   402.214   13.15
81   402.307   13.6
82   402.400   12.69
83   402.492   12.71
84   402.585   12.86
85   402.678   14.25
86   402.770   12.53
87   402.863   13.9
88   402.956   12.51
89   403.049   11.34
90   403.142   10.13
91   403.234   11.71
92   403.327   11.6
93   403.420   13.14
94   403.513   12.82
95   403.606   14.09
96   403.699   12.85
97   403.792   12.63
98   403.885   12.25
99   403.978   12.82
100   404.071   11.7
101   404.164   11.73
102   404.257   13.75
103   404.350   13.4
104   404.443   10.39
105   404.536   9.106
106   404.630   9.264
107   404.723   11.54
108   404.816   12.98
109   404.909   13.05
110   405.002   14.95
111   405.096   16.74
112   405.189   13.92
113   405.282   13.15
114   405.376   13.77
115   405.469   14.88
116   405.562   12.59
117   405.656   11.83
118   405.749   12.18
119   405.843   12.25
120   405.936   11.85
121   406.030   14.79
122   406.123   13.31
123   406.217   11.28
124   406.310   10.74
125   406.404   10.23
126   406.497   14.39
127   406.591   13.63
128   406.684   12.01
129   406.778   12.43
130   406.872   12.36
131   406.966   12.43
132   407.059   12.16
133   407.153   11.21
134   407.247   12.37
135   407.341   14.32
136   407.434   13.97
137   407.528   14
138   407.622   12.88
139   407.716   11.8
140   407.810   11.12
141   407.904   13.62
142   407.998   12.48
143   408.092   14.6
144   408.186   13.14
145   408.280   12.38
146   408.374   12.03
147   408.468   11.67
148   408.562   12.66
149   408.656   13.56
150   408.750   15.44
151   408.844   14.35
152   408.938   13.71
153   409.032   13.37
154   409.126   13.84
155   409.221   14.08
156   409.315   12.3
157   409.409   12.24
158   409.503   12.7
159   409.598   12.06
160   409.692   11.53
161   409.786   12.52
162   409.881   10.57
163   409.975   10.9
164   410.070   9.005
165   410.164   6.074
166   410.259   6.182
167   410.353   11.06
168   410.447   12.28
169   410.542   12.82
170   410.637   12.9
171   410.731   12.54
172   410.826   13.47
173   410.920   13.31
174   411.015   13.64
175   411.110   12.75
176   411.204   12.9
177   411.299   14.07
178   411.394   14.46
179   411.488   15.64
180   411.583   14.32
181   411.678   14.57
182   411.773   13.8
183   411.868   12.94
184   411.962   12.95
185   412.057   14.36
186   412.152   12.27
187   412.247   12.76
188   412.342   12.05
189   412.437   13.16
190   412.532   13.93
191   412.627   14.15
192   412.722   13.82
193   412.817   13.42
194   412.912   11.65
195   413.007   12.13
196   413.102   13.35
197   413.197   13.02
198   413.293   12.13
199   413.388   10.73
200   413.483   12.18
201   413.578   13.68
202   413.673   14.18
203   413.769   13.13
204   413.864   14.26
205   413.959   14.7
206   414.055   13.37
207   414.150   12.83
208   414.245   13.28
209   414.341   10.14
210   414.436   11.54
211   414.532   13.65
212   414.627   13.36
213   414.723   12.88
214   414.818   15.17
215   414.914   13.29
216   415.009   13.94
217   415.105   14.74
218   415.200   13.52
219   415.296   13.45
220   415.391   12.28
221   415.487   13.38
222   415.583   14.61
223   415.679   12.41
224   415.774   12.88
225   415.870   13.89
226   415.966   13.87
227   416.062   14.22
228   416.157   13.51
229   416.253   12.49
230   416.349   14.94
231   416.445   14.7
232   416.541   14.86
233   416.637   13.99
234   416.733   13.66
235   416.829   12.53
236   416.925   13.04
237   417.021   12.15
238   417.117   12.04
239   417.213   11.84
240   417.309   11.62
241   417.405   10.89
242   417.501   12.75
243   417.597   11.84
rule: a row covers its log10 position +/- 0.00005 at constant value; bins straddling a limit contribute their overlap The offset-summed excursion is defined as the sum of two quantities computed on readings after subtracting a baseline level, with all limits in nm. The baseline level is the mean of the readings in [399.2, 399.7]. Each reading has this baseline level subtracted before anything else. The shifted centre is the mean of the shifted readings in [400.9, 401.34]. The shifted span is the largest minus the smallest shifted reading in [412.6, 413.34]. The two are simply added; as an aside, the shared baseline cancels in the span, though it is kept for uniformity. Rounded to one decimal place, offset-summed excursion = 2.9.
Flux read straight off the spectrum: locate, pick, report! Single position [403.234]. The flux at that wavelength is 11.71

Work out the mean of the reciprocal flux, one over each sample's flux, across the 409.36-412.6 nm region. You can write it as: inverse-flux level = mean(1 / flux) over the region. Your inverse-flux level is 0.084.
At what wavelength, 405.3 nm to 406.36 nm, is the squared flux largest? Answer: 405.469 nm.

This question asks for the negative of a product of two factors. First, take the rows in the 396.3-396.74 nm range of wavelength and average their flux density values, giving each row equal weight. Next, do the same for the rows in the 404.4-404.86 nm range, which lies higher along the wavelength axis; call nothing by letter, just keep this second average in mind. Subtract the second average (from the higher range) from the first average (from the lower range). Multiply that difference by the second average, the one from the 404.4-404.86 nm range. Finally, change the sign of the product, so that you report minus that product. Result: 41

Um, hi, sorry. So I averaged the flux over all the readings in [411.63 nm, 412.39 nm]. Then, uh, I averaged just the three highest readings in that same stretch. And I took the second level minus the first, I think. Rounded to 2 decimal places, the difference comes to 1.03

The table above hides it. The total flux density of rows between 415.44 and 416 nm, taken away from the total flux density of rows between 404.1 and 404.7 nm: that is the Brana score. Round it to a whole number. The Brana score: -13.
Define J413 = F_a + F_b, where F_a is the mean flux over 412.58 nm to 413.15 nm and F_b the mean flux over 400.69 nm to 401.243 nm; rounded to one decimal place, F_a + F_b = 26.6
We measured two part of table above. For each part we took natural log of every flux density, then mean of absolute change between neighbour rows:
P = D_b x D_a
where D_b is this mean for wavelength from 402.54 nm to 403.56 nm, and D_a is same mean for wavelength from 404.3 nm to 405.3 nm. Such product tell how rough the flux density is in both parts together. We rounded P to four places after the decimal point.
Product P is 0.0118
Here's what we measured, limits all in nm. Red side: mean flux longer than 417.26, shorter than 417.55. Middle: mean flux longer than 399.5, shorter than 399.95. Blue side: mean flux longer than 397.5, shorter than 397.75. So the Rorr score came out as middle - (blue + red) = -10.5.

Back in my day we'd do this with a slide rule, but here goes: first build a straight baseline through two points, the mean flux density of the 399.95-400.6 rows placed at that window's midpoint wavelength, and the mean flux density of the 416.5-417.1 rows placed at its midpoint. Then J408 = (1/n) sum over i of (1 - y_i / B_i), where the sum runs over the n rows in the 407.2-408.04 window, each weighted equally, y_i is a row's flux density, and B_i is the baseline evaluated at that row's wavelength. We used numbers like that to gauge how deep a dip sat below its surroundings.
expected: 0.02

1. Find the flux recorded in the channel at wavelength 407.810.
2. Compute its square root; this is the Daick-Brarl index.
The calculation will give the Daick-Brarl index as 3.33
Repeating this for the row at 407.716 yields 3.44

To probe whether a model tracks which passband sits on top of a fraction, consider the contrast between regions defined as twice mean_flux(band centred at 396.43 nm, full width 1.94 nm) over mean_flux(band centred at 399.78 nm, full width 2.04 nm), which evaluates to 1.21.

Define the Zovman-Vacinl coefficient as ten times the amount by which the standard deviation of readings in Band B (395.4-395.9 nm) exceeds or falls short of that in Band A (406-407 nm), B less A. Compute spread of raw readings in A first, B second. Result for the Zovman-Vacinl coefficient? -8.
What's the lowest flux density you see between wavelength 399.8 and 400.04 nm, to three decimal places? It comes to 11.300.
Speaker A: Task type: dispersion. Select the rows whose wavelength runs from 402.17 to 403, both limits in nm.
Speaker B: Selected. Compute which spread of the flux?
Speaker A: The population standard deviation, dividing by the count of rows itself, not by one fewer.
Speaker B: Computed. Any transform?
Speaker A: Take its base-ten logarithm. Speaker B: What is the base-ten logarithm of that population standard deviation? -0.22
